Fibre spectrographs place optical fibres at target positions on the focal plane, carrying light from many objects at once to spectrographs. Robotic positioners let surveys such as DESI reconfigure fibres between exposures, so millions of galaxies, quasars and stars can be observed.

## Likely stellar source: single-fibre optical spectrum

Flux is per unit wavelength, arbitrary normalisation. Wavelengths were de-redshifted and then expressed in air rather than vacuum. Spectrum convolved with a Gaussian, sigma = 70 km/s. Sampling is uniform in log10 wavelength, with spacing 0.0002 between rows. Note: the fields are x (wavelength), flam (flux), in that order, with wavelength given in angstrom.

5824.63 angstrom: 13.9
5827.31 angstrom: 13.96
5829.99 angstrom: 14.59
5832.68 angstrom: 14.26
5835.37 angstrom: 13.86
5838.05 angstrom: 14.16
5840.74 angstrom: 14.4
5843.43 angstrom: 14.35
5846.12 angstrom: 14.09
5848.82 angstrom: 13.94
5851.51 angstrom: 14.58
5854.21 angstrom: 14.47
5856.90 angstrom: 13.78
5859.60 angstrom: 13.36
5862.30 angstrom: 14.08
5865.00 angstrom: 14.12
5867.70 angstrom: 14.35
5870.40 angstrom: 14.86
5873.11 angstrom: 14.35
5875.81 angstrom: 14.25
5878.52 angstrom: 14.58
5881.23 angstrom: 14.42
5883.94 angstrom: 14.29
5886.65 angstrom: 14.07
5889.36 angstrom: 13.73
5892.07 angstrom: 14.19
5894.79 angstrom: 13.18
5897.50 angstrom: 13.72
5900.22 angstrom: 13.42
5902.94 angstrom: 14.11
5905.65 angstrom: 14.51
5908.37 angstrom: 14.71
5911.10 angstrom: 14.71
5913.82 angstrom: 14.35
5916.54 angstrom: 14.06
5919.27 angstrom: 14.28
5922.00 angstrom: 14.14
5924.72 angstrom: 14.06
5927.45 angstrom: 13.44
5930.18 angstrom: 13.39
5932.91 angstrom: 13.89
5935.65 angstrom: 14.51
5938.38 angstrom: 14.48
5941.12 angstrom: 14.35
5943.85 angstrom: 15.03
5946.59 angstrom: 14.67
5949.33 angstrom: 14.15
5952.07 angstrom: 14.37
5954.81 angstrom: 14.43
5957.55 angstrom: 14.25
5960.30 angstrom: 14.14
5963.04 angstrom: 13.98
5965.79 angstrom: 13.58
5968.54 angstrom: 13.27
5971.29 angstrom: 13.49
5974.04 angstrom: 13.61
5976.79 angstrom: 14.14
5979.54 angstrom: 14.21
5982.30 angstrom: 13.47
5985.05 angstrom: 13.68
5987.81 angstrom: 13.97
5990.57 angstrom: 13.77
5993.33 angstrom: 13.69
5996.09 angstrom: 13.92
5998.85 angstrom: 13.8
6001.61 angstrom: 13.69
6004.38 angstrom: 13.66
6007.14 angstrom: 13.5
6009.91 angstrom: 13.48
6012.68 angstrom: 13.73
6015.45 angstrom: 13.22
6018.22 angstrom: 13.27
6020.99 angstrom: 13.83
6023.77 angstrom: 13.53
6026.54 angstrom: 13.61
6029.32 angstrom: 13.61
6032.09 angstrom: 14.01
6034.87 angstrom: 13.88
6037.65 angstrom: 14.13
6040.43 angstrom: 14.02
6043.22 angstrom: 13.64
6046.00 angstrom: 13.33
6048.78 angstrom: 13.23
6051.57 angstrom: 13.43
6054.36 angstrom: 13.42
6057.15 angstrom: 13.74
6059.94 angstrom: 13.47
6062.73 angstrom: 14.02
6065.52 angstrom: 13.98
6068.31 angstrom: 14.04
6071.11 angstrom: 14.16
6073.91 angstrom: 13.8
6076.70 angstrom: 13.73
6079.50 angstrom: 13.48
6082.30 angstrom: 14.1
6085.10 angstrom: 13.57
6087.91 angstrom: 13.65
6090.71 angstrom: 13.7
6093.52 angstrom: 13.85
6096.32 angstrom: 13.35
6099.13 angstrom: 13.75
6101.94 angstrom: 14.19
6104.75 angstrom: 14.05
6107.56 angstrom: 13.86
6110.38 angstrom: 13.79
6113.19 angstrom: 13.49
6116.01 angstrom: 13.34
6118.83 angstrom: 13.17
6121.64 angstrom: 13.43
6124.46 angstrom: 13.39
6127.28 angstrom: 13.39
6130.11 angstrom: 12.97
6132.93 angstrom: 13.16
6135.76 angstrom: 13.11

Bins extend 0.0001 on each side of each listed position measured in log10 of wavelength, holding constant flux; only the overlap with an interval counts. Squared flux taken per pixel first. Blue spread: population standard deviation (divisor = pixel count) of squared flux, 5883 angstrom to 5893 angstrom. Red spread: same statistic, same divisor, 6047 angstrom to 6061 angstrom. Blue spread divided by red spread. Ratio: 1.34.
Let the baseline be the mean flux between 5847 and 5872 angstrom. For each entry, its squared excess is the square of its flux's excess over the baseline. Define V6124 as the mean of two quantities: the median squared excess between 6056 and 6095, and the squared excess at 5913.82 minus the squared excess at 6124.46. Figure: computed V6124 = -0.21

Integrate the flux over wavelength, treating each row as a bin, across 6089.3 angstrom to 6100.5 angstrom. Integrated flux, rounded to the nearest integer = 153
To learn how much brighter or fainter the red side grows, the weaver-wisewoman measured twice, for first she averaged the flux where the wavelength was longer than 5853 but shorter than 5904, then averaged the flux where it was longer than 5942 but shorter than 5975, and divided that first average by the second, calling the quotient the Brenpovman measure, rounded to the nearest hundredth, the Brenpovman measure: 1.00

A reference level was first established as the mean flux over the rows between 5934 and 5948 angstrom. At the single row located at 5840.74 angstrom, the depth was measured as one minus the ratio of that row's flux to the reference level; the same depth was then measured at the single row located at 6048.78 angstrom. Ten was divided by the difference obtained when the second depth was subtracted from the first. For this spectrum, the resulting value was -125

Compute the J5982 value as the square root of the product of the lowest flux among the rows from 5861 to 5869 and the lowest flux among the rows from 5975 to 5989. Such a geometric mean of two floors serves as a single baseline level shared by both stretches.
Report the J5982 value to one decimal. 13.8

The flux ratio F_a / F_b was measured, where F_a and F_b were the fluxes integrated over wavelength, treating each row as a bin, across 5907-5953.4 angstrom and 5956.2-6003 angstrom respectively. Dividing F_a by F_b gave 1.03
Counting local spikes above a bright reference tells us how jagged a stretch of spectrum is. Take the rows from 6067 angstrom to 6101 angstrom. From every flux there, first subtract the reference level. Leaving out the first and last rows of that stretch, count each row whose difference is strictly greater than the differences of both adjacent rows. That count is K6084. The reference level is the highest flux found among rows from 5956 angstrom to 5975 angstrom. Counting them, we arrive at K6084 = 3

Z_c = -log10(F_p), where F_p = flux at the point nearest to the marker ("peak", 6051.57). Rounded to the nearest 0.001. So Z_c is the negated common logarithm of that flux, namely -1.128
